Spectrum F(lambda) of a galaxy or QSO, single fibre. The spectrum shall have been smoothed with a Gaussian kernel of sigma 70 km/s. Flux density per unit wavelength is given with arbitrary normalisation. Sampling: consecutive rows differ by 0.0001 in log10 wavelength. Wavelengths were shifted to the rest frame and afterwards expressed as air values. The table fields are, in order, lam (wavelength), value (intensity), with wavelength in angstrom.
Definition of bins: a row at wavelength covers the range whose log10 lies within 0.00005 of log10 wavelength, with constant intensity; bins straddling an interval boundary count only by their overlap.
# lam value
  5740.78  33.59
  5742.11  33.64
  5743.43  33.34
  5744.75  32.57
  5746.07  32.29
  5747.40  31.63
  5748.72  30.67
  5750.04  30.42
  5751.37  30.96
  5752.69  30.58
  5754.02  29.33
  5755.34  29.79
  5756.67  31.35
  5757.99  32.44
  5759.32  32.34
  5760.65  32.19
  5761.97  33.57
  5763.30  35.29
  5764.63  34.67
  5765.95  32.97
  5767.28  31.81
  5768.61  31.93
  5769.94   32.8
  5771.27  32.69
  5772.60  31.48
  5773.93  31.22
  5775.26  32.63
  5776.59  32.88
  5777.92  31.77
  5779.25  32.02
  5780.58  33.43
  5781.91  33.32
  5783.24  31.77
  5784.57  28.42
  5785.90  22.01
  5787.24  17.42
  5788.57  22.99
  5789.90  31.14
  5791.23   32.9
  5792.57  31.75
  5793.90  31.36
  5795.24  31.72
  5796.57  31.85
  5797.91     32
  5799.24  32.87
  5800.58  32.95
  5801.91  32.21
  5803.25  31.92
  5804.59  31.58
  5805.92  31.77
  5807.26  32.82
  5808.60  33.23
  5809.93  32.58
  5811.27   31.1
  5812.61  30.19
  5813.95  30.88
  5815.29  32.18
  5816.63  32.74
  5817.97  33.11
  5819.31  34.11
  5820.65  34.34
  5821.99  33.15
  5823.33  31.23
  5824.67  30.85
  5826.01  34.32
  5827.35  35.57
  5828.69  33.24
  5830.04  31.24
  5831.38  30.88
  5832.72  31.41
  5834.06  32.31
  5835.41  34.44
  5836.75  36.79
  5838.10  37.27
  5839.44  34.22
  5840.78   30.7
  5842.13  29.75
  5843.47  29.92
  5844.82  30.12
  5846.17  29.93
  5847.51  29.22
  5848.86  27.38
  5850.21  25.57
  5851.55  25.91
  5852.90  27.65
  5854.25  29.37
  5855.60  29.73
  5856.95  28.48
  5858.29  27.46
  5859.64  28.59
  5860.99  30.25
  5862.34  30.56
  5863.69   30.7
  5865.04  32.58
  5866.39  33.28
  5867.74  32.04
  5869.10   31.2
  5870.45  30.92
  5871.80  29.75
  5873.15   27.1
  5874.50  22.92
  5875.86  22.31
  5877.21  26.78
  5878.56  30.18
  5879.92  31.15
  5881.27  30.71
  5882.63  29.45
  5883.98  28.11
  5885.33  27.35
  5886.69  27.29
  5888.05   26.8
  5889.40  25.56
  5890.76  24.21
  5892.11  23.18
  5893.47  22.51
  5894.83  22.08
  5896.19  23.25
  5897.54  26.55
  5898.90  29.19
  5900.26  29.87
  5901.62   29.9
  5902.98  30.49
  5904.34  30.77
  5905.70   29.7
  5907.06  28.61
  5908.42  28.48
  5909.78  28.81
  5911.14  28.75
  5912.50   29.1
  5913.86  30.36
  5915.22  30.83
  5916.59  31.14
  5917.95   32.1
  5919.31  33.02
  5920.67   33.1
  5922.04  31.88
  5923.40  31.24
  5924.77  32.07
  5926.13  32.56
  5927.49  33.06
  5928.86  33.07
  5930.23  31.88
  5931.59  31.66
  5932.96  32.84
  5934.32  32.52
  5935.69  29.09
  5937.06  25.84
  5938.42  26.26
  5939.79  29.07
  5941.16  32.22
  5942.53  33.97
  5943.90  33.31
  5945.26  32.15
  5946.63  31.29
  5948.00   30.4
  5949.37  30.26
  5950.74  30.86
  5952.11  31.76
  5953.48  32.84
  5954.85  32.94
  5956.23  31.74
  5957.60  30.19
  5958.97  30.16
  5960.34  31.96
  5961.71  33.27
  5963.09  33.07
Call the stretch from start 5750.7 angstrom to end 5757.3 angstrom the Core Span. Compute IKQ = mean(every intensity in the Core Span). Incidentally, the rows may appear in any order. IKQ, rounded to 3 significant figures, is 30.4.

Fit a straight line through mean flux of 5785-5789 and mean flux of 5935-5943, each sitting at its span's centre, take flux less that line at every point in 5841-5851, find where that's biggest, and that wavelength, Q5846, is 5844.82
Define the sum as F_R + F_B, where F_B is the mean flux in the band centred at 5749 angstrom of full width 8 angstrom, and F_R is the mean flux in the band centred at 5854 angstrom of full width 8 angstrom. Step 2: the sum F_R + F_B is 59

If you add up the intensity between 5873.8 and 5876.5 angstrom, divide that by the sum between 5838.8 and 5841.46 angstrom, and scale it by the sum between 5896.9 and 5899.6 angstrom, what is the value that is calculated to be 39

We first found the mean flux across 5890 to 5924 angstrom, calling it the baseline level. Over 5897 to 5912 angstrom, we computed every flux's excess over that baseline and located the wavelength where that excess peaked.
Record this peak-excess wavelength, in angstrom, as 5904.34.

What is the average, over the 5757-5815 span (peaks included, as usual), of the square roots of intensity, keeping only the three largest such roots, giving 5.87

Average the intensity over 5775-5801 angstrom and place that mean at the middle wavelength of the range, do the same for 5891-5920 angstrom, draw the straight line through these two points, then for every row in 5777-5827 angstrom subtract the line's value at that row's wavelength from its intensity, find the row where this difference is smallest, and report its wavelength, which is 5787.24 angstrom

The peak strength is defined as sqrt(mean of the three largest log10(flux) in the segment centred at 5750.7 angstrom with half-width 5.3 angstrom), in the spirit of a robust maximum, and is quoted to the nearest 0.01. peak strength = 1.22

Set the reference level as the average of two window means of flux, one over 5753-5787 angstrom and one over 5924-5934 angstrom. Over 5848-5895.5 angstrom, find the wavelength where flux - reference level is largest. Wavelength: 5866.39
